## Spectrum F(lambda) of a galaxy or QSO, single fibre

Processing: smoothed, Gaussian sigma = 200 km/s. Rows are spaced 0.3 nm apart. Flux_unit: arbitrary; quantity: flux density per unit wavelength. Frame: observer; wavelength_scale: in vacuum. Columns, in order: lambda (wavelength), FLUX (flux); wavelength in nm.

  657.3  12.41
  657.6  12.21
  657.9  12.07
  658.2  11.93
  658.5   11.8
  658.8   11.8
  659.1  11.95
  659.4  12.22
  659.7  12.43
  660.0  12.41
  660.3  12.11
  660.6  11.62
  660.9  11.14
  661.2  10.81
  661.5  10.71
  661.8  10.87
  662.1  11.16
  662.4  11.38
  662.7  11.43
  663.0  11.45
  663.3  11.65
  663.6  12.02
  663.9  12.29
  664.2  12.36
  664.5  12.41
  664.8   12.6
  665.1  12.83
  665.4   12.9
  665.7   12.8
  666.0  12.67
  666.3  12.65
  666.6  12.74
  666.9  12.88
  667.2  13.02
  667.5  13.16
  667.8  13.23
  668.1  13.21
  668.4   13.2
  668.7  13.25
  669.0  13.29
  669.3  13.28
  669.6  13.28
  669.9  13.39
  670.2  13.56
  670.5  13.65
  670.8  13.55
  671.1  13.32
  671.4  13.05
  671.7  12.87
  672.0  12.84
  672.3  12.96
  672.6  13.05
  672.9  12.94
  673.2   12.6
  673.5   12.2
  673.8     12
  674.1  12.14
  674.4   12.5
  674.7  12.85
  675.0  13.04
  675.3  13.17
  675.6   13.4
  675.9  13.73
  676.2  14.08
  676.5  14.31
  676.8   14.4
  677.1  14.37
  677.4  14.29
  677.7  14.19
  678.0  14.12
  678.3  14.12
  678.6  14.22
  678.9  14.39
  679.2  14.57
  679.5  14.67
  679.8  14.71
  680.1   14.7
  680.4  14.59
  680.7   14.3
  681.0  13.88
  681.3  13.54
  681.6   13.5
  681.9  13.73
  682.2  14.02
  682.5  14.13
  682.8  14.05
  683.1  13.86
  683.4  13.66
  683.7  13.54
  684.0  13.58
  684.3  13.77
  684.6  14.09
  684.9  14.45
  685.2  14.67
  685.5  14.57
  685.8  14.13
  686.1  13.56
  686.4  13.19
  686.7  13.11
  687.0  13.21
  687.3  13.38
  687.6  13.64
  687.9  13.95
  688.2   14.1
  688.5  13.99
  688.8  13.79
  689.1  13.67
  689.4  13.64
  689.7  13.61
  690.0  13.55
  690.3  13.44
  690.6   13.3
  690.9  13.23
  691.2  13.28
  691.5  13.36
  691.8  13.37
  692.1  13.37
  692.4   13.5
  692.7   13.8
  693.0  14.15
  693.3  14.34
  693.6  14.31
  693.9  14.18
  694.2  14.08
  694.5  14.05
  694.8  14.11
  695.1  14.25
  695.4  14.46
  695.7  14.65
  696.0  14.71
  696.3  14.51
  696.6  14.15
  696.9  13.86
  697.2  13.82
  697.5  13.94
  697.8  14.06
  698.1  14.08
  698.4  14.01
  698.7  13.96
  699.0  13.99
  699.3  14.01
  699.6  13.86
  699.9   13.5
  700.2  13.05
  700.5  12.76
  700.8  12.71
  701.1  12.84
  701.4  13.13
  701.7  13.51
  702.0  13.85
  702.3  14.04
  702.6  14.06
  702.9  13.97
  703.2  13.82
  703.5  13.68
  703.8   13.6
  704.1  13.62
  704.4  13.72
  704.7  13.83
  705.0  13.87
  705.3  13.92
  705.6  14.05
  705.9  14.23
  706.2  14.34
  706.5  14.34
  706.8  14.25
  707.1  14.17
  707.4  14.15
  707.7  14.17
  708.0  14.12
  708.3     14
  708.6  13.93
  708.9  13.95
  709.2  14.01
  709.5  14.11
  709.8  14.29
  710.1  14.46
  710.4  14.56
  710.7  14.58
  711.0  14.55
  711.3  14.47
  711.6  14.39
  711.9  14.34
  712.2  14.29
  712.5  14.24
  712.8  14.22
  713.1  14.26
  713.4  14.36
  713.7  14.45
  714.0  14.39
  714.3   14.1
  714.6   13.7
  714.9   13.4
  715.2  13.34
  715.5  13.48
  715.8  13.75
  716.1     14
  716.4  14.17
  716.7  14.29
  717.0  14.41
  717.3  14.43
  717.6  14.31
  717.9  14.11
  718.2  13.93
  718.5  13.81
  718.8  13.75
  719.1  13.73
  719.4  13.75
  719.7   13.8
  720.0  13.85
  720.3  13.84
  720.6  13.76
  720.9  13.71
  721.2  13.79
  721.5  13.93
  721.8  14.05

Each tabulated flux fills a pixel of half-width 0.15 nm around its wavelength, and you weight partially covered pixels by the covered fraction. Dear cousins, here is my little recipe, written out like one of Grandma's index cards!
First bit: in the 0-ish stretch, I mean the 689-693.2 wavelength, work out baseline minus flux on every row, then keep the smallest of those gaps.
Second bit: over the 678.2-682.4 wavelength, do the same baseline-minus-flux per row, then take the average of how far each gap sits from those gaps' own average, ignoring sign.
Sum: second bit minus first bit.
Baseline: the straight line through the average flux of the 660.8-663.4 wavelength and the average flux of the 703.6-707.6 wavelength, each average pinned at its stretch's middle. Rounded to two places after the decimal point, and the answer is 1.37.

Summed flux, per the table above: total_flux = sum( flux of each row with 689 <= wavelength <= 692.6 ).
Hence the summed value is 161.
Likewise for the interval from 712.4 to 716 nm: 168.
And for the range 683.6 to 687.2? 166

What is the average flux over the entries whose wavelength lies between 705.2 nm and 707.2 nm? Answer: 14.2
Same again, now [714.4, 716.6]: 13.7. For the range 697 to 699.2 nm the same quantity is 14.0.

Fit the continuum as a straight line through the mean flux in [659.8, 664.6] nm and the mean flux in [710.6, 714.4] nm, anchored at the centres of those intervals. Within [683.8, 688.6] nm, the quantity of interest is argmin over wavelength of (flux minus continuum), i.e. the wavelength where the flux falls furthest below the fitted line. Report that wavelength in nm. 686.7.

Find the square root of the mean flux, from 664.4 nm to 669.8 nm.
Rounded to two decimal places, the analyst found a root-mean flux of 3.60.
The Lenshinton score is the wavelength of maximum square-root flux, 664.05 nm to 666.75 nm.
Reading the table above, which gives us 665.4 nm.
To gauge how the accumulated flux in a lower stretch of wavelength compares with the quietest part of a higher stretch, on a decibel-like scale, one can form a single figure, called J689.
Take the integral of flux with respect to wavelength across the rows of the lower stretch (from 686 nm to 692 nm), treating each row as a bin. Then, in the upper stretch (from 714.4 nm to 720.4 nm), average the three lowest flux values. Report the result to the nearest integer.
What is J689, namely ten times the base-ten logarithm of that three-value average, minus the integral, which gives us -70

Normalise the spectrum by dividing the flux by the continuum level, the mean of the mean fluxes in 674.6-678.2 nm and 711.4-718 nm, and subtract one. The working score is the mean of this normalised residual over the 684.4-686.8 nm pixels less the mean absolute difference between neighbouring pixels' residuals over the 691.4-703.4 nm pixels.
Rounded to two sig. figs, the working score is -0.011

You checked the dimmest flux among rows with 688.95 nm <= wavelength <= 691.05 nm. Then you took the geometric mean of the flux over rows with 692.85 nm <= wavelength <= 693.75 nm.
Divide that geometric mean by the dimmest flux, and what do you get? 1.08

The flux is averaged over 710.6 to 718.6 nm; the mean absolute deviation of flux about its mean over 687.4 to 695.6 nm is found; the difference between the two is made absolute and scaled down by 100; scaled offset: 0.138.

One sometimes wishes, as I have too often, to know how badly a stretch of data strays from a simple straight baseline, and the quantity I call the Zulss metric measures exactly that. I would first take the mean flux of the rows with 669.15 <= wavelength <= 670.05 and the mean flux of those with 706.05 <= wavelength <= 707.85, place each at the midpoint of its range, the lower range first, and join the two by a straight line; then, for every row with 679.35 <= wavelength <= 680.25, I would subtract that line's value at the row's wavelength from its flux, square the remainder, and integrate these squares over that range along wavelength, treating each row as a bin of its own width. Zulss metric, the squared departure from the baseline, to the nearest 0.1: 1.1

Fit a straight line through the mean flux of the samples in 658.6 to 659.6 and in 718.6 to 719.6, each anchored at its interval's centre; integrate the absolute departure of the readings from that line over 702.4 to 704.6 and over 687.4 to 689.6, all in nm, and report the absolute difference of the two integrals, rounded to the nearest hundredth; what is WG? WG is 1.01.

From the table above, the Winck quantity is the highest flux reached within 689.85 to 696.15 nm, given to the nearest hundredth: 14.71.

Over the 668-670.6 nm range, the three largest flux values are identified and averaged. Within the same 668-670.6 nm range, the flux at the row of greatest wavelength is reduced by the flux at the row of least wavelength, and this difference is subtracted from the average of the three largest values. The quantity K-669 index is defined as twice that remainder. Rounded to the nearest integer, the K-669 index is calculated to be 26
